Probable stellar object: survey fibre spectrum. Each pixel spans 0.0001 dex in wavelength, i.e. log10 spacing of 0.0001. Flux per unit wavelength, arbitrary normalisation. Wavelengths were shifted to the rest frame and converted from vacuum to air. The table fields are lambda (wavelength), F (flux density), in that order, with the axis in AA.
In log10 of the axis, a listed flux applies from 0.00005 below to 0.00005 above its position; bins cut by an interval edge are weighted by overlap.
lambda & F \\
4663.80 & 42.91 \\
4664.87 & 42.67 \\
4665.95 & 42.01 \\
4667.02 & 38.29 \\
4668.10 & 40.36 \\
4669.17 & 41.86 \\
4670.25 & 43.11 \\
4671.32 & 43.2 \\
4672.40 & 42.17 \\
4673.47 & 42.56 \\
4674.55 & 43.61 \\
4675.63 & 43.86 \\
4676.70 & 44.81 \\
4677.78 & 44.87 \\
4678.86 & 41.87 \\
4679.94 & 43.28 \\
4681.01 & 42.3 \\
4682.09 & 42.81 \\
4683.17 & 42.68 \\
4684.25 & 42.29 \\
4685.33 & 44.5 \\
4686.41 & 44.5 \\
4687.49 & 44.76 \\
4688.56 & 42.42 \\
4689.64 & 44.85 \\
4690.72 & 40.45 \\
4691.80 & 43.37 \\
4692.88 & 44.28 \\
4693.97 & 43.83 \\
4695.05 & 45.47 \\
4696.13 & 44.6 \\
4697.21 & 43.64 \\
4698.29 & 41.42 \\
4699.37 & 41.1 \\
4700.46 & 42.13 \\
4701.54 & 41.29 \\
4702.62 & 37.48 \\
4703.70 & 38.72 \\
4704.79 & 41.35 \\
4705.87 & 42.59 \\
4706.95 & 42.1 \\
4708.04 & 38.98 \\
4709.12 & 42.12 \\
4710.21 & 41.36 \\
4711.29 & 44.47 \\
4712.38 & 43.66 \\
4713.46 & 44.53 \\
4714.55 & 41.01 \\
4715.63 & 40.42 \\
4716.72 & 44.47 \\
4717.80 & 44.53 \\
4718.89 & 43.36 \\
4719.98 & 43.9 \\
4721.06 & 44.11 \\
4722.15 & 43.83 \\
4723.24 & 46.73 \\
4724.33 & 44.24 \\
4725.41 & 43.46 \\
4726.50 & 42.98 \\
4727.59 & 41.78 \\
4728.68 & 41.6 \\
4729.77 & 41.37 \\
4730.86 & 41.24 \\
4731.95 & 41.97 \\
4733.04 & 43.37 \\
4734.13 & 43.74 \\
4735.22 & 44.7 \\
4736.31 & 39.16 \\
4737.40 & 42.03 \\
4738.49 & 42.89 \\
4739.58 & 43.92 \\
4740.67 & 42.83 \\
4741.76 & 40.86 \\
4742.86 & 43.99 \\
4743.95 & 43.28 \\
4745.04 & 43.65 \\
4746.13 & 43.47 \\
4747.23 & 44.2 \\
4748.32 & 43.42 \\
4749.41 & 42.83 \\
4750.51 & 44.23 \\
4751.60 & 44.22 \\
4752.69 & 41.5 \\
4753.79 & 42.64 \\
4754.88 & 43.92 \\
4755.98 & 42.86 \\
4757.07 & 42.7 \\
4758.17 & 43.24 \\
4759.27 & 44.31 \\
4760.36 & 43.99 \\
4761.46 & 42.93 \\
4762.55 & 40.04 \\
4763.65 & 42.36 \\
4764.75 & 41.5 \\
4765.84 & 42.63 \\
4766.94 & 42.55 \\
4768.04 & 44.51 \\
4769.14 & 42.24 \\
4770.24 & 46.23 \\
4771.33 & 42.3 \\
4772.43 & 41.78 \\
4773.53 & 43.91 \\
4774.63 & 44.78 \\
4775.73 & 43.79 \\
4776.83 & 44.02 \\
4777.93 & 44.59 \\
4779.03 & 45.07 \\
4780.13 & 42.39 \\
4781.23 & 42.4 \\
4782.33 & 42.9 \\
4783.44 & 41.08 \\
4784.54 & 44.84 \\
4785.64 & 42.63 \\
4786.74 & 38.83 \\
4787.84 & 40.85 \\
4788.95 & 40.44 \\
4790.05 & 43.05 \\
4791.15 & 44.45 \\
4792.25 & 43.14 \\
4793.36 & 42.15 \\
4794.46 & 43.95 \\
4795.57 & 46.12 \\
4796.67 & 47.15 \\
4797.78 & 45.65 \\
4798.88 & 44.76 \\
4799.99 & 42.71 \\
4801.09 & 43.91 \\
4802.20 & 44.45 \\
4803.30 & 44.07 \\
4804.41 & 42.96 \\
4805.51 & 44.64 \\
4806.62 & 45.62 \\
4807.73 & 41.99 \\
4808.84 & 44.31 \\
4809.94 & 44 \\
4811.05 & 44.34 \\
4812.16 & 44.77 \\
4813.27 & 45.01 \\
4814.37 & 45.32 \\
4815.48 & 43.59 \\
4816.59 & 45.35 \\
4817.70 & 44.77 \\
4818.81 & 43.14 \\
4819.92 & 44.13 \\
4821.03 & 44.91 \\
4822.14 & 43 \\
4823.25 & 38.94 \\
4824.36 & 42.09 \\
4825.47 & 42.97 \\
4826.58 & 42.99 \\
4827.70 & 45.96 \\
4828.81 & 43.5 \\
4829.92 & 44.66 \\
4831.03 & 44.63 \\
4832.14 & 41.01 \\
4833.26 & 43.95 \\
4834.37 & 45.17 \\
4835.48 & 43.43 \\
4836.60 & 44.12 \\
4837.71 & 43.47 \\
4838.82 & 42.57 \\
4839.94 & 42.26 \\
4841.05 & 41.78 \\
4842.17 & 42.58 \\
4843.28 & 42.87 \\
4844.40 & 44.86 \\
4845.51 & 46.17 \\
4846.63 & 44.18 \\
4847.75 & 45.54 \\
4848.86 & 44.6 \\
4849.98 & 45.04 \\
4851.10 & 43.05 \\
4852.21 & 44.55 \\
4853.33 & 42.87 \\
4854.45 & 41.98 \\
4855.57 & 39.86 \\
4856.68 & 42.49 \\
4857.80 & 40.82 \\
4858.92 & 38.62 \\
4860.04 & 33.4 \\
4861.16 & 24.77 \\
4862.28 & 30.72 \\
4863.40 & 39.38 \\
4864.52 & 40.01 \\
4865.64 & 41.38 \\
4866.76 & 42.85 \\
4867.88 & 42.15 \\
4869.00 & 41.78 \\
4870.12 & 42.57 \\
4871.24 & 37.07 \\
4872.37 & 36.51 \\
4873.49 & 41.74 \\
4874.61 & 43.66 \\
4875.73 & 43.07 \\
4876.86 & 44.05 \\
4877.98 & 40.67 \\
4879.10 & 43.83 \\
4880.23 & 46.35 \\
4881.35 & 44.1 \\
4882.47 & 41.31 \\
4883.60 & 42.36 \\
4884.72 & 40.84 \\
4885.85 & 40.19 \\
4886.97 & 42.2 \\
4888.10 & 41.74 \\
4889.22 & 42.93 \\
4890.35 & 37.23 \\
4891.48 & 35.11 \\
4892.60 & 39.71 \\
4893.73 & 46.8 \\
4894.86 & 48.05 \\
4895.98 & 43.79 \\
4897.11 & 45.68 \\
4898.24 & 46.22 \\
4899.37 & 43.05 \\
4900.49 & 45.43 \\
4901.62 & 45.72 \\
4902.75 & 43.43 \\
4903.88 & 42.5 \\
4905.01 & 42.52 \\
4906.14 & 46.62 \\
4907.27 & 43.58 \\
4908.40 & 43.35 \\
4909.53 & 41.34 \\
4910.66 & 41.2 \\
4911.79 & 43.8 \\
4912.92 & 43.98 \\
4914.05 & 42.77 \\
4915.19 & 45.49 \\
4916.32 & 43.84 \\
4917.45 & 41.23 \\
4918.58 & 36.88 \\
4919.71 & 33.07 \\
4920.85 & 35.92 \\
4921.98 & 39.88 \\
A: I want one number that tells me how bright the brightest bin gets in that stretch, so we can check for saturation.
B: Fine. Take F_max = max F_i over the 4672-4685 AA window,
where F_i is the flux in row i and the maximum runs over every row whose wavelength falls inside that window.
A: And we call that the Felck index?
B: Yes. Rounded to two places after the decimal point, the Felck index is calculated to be 44.87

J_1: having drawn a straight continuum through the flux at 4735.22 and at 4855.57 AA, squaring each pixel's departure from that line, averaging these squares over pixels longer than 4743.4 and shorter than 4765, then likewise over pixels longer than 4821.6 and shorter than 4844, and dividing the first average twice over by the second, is 0.03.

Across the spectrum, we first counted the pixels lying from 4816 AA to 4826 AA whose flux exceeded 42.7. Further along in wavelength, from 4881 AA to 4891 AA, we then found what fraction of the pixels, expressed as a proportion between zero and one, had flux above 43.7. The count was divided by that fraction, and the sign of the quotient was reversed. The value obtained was -63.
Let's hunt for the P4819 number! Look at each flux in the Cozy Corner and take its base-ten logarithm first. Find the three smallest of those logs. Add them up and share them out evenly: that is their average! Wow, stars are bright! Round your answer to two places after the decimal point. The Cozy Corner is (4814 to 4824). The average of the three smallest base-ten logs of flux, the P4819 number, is 1.62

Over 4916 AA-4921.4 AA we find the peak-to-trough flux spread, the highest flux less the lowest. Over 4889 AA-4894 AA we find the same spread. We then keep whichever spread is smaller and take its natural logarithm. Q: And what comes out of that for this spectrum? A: 2.4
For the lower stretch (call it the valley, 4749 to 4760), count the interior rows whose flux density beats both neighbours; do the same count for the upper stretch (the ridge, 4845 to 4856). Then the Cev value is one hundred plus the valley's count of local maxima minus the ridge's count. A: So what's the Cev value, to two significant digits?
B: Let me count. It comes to 99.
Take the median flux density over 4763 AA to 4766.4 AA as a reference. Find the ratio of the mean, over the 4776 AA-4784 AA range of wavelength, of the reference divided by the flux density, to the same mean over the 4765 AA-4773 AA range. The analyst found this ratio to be 1.00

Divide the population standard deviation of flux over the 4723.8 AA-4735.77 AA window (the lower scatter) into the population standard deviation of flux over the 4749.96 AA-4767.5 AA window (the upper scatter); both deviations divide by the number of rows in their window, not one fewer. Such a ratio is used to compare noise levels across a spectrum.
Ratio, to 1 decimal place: 1.0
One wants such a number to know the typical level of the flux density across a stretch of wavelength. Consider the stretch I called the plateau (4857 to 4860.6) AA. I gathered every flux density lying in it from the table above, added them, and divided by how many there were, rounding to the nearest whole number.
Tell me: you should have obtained 38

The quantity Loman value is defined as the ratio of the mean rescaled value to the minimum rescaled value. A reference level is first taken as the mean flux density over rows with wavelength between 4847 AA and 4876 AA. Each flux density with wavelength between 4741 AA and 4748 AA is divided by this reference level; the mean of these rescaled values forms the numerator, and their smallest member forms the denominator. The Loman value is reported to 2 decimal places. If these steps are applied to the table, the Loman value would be 1.06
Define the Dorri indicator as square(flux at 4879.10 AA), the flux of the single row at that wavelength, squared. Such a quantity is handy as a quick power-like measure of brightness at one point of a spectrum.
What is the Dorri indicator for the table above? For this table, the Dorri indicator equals 1921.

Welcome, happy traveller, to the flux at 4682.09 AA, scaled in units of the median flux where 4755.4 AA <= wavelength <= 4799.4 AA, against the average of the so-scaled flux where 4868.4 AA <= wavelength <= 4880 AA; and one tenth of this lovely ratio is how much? 0.103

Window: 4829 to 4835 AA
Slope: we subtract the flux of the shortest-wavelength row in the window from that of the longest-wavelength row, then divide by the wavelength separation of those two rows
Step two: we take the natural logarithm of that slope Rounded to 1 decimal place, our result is -2.2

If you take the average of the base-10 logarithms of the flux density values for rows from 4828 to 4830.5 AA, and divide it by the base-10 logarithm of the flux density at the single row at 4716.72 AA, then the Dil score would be 1.00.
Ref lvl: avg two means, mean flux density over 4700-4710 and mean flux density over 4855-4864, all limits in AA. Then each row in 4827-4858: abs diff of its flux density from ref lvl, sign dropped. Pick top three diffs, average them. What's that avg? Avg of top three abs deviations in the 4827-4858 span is 7.4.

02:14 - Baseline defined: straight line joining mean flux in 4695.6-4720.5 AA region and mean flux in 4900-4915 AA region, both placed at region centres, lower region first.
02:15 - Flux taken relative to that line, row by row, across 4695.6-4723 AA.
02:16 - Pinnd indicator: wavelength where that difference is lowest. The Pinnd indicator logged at 4702.62 AA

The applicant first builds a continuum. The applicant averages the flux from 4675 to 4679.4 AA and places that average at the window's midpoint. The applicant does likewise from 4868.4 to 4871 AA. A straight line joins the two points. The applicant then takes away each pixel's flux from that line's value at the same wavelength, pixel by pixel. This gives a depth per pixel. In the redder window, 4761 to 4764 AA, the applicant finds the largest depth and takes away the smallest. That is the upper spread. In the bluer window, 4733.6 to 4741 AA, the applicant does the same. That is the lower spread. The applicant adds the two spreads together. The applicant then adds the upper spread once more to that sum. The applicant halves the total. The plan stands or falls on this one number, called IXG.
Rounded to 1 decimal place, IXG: 5.6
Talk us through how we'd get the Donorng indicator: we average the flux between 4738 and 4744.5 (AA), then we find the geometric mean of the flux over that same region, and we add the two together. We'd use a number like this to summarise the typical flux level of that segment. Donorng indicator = 85.9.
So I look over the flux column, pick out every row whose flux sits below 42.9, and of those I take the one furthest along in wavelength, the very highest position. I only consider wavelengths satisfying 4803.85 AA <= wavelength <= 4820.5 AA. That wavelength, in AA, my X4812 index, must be 4807.73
